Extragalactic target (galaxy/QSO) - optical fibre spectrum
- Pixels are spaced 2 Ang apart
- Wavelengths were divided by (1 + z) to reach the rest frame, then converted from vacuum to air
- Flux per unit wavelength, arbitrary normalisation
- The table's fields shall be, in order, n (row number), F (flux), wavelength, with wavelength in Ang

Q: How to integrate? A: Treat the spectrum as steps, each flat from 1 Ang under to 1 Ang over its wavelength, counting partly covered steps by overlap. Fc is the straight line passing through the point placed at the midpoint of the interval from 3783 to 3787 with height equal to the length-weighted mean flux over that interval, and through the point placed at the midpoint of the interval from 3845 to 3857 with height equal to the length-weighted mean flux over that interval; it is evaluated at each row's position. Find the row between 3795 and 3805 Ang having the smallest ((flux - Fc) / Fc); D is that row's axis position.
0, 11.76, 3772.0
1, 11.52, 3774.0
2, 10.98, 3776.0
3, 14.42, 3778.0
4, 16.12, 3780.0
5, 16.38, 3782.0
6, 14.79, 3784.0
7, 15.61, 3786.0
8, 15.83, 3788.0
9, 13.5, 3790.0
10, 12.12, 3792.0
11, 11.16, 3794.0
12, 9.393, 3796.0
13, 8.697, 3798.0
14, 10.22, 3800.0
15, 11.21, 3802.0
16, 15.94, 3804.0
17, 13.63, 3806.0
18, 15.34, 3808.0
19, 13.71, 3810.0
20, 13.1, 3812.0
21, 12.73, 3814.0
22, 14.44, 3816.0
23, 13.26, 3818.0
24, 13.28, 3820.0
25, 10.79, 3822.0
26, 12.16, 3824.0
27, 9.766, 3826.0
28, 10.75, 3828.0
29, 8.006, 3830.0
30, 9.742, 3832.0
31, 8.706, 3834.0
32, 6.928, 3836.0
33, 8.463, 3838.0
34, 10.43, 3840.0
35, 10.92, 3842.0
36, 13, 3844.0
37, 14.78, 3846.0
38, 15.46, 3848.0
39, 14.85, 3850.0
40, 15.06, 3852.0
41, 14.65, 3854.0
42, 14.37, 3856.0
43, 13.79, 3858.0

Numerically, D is 3798.0 Ang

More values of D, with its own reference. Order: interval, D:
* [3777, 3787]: 3778.0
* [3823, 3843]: 3836.0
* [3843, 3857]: 3844.0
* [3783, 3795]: 3794.0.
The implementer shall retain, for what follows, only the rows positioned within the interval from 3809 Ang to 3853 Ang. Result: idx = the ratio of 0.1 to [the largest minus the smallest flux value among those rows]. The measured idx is 0.012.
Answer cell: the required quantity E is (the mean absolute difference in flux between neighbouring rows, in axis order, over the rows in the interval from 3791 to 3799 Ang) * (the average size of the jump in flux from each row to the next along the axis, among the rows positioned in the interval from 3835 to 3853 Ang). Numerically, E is 1.3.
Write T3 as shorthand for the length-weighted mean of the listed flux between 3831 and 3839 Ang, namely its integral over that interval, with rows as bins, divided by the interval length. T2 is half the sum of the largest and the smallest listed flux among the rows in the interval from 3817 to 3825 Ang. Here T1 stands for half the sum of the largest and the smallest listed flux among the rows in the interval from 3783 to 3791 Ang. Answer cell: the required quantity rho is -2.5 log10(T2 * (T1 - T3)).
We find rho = -4.68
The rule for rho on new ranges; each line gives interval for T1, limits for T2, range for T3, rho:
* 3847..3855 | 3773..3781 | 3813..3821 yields -3.36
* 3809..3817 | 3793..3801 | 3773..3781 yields -1.27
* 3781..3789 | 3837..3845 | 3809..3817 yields -3.38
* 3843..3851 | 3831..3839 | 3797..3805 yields -3.39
